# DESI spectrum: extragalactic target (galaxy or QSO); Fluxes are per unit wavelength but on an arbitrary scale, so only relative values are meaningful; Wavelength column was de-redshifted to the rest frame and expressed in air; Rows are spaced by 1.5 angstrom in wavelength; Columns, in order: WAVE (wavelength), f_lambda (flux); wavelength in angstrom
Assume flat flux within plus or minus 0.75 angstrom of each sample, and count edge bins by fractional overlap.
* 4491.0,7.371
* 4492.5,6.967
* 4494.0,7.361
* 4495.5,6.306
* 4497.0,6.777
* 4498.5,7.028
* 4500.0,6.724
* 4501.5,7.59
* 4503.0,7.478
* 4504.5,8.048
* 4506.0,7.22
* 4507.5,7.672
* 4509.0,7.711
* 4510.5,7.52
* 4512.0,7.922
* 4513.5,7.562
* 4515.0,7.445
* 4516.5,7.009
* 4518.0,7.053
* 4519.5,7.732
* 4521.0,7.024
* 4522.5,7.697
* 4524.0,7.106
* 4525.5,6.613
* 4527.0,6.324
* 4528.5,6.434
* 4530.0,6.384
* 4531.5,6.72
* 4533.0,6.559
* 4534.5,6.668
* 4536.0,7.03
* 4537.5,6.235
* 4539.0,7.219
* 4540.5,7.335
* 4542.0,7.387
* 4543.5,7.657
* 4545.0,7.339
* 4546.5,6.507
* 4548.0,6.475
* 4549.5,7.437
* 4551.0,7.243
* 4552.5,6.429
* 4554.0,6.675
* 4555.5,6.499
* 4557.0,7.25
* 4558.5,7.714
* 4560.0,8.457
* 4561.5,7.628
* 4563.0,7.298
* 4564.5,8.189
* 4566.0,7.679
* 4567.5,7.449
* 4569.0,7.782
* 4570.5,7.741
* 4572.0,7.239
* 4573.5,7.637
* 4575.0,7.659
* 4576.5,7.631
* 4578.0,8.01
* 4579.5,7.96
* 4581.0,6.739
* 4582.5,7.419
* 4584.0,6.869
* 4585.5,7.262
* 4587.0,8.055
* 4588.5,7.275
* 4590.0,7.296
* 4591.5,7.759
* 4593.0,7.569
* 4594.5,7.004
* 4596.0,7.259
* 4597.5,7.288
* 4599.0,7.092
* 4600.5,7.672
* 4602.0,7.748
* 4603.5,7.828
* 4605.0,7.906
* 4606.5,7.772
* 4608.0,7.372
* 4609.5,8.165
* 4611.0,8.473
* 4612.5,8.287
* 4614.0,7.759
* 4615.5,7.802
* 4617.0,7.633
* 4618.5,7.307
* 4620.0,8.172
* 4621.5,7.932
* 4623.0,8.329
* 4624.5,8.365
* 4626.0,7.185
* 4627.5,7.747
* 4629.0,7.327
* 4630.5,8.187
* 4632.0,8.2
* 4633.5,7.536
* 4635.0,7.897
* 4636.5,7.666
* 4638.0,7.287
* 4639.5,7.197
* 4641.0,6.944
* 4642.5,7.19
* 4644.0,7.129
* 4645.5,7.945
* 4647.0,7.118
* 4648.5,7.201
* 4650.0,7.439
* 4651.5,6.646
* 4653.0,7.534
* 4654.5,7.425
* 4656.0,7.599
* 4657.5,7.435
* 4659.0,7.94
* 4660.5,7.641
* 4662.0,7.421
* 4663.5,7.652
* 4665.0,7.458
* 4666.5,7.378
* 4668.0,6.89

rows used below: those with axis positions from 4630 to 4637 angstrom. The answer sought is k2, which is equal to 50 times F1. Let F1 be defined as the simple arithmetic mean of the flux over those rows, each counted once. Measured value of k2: 395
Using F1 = 7.90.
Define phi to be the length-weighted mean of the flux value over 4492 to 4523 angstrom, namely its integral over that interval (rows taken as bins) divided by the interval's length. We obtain 7.33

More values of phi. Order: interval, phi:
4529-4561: 7.01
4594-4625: 7.77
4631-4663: 7.45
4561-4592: 7.55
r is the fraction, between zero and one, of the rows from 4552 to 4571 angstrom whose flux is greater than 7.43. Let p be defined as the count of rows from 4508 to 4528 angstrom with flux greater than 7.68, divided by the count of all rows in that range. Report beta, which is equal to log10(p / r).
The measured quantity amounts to -0.30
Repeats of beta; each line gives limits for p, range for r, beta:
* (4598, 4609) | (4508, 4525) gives -0.05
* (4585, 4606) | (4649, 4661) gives -0.32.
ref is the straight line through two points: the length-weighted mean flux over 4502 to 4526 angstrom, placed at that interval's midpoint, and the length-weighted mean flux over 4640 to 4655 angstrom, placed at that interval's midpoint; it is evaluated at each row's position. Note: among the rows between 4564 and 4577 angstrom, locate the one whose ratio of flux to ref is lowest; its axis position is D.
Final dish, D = 4572.0 angstrom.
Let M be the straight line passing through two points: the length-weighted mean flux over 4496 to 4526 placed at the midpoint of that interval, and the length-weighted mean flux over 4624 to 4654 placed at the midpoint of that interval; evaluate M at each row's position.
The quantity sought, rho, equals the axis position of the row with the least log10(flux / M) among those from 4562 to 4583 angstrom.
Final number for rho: 4581.0 angstrom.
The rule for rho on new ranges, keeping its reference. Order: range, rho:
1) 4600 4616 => 4608.0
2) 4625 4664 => 4651.5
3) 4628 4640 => 4639.5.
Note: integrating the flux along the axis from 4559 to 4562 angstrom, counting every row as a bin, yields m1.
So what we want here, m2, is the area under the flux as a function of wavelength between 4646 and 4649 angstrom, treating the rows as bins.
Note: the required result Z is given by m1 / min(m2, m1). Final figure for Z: 1.11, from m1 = 24.1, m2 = 21.7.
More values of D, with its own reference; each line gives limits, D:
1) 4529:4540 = 4537.5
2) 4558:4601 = 4581.0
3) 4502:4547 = 4537.5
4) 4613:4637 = 4626.0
